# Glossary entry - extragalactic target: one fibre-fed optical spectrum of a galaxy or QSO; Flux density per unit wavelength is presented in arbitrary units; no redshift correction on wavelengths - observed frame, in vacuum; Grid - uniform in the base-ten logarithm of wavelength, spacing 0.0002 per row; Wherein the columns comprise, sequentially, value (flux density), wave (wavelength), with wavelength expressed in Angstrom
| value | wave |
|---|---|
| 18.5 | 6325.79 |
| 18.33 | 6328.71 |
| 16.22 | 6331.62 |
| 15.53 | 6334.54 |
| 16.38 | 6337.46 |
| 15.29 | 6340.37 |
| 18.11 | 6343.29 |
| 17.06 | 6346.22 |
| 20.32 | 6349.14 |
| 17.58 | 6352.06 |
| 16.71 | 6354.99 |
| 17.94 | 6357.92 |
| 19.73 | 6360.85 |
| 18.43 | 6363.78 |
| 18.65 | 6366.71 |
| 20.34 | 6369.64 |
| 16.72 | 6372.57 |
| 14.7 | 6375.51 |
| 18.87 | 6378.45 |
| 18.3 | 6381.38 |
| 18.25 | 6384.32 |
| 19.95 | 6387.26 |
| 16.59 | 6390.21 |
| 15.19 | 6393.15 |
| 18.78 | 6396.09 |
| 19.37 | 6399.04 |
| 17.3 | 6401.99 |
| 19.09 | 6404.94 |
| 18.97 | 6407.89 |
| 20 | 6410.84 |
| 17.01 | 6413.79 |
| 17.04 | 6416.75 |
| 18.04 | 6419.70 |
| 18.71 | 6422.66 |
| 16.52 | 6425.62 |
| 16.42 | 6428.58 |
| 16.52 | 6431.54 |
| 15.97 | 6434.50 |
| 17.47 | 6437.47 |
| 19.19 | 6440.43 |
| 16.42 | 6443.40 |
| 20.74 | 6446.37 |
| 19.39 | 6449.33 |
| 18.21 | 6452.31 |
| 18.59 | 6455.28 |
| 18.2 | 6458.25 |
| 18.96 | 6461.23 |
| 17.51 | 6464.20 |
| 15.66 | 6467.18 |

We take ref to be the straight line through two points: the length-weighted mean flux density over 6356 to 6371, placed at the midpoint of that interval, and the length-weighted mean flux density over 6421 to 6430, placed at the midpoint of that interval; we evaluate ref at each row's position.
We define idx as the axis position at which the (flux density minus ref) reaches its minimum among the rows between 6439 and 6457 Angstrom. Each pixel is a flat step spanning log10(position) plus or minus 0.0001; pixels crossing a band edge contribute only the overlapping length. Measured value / 6443.40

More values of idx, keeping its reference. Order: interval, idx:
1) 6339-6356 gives 6340.37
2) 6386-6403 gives 6393.15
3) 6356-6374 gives 6372.57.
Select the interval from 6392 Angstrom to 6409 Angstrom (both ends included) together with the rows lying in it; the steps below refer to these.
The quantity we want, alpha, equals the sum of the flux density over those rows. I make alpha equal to 109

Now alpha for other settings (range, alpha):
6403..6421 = 110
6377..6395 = 107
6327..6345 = 100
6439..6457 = 113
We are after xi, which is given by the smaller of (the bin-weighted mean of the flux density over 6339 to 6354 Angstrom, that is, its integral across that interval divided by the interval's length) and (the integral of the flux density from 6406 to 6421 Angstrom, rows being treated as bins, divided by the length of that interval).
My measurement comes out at 17.7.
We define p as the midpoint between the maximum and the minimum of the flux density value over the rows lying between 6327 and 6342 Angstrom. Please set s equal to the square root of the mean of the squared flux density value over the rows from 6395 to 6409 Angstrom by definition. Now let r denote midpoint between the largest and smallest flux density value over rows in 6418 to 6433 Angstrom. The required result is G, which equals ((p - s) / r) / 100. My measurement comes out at -0.0011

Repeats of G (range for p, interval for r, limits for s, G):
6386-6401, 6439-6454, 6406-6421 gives -0.0004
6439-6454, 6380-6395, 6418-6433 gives 0.0007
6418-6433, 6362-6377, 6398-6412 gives -0.0008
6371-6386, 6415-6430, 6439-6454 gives -0.0012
